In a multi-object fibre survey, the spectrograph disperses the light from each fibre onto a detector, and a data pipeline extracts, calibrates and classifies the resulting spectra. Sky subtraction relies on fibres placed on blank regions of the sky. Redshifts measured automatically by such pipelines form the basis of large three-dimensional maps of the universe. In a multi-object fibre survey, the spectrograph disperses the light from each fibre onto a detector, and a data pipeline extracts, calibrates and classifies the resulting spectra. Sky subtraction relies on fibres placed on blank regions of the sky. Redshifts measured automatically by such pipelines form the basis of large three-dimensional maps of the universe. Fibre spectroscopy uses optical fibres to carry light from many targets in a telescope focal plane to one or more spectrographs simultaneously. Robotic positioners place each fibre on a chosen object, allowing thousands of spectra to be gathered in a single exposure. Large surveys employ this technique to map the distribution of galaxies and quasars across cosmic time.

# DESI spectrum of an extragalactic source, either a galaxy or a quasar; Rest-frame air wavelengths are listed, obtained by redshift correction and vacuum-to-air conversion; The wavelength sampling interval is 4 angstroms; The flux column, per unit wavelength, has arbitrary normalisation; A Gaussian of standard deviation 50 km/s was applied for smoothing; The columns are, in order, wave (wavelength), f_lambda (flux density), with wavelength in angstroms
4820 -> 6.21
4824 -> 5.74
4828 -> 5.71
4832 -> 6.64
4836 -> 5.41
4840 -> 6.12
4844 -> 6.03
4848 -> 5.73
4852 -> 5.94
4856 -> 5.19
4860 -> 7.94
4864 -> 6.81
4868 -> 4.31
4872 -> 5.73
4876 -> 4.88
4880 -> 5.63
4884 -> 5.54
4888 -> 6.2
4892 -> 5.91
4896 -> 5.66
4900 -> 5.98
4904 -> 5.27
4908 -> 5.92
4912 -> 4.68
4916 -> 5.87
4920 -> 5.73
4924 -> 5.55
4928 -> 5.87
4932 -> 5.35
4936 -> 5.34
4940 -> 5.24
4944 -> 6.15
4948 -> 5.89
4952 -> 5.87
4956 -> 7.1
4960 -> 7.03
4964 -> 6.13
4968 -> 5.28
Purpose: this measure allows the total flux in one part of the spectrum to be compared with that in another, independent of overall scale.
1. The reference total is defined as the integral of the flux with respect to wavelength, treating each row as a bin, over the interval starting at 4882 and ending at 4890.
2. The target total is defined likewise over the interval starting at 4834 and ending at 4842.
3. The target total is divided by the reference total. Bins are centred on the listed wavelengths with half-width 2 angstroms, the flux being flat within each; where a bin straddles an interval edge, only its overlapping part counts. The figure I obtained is 0.98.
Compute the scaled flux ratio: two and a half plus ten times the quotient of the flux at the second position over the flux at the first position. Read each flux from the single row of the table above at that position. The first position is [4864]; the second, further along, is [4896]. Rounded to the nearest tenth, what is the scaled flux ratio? 10.8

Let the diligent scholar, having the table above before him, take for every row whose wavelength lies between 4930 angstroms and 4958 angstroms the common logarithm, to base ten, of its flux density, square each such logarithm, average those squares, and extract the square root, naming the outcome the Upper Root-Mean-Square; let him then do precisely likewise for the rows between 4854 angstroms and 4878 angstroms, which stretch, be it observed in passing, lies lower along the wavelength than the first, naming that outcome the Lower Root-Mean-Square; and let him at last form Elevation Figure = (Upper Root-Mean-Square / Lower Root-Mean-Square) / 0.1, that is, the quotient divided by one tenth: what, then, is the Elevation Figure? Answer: 10.1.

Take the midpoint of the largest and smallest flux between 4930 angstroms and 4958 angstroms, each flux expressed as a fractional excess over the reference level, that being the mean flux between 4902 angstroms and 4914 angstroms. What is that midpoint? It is 0.17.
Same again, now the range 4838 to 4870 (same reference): 0.16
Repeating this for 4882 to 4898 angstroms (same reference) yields 0.11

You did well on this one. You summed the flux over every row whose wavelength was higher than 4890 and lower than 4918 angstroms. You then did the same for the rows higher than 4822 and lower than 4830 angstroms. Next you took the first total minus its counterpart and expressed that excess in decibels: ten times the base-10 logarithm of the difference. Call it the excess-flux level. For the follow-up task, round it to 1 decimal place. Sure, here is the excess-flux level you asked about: 14.4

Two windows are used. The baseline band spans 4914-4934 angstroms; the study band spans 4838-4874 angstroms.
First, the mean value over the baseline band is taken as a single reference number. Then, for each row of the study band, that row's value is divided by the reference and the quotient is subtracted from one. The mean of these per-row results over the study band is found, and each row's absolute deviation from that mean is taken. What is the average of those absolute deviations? 0.12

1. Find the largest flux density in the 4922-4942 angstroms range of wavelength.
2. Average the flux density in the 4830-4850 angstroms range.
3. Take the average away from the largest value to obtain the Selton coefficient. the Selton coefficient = -0.12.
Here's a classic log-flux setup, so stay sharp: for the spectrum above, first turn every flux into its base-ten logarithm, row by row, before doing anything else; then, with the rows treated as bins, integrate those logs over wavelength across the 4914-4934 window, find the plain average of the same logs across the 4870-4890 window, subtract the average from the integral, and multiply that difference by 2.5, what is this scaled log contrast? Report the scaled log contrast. 35.8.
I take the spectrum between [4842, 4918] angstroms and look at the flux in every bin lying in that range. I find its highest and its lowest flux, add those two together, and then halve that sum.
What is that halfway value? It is 6.1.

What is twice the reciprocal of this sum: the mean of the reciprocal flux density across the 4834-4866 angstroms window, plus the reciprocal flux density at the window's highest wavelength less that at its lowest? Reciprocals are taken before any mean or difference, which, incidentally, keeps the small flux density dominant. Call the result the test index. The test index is 15.7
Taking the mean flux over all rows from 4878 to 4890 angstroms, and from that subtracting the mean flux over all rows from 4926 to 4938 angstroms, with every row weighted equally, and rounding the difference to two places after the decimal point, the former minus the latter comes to 0.27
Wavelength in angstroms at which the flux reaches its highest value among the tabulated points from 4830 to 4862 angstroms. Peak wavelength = 4860 angstroms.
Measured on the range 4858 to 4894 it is 4860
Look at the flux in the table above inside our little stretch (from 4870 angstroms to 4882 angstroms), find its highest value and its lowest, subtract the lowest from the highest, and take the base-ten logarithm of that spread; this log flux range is -0.07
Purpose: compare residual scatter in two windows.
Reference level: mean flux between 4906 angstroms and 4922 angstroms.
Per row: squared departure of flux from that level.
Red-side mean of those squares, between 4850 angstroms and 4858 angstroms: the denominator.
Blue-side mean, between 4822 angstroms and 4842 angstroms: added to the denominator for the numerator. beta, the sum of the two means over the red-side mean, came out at 3.3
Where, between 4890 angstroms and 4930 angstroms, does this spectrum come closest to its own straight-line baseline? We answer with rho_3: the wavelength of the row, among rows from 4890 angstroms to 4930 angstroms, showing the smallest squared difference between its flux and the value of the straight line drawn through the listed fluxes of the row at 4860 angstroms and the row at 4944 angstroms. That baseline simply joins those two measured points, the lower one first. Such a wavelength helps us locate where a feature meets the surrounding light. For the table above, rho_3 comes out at 4928 angstroms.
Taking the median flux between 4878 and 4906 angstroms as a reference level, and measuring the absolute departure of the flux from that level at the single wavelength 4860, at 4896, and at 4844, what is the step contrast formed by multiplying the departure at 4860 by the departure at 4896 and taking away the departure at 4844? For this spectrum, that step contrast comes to -0.4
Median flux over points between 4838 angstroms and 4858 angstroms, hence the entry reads 5.9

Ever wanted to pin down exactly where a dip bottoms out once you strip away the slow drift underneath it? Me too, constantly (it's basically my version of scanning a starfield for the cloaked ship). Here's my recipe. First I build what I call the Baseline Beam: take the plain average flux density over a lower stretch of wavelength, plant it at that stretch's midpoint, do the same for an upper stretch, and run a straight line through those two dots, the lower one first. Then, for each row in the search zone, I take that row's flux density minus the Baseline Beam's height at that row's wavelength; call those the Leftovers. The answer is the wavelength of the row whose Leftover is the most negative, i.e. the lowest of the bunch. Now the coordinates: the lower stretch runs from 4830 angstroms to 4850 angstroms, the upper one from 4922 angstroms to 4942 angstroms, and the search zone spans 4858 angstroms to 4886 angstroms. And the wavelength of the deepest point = 4868 angstroms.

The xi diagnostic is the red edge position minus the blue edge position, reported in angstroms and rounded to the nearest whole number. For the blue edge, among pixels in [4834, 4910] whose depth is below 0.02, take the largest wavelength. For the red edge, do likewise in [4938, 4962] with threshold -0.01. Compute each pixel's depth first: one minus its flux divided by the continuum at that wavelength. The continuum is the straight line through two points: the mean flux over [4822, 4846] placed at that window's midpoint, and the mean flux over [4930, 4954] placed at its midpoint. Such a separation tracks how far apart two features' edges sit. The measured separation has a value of 52 angstroms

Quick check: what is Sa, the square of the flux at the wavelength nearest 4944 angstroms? 38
